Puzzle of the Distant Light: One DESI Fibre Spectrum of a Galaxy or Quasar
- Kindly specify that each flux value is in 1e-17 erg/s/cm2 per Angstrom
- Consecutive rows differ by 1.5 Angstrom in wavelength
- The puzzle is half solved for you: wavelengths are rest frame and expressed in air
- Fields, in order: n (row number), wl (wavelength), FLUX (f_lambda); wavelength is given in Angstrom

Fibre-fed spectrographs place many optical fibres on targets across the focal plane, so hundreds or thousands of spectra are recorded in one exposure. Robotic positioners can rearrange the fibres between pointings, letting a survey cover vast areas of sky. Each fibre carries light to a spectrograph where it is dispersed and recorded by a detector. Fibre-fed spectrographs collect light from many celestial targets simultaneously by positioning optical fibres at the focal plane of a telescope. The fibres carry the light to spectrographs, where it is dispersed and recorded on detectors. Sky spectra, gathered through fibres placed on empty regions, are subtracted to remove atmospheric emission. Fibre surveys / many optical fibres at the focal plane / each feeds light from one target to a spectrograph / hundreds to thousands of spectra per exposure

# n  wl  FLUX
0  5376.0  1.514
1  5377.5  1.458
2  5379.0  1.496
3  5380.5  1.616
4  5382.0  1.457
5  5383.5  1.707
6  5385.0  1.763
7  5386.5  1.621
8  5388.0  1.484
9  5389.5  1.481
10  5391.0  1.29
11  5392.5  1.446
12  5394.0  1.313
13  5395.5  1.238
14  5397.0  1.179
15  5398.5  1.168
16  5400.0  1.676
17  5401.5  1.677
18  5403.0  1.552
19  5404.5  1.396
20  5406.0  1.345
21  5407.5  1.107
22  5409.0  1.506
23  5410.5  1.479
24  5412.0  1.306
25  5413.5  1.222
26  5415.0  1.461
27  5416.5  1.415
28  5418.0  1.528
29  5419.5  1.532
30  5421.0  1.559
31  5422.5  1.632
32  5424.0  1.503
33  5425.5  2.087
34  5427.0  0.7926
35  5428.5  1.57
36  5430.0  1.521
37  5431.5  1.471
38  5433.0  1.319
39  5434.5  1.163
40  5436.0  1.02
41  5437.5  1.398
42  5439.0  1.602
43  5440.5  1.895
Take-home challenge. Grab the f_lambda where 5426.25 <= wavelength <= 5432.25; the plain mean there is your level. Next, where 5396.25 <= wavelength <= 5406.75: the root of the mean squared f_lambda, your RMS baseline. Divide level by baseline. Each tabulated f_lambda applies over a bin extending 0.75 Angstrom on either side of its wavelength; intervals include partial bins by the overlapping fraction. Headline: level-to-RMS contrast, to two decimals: 0.93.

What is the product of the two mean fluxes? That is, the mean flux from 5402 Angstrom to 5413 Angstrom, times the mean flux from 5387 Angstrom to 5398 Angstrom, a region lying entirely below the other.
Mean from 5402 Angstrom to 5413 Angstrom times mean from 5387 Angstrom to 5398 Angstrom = 1.87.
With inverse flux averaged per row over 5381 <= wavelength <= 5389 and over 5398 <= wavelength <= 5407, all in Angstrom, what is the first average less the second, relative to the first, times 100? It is -11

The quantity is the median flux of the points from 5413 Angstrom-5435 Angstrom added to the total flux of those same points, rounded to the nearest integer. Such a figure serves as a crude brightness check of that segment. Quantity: 23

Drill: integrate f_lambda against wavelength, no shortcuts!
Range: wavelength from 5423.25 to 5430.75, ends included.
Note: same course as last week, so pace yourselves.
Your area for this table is 11.2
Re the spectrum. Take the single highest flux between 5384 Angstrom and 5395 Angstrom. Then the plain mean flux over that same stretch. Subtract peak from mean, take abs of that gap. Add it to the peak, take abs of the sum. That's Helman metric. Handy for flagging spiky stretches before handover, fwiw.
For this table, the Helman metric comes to 2.0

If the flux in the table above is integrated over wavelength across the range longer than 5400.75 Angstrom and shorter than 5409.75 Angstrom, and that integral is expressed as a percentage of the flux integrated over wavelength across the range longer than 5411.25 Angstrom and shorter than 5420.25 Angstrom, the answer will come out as 101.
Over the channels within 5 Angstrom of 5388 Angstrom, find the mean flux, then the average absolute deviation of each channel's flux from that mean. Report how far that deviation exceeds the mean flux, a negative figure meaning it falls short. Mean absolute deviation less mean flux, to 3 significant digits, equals -1.41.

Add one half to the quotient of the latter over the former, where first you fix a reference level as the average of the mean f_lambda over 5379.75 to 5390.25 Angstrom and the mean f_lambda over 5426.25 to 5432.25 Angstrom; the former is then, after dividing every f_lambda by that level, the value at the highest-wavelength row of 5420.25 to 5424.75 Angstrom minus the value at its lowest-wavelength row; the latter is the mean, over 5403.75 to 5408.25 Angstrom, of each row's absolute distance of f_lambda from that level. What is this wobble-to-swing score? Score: -4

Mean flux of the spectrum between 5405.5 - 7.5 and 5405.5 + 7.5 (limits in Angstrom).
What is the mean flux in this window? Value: 1.42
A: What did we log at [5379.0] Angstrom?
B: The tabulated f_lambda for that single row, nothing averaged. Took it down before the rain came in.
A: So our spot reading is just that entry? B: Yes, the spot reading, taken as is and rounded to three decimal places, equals 1.496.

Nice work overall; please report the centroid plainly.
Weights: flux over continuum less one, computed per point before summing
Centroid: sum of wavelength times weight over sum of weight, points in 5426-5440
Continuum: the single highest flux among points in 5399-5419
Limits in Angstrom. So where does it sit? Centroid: 5432.3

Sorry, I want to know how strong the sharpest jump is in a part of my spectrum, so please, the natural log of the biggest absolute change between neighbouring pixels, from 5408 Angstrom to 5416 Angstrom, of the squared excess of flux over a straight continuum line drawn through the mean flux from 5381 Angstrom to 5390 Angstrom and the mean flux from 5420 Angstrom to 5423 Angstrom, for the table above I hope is -2.1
